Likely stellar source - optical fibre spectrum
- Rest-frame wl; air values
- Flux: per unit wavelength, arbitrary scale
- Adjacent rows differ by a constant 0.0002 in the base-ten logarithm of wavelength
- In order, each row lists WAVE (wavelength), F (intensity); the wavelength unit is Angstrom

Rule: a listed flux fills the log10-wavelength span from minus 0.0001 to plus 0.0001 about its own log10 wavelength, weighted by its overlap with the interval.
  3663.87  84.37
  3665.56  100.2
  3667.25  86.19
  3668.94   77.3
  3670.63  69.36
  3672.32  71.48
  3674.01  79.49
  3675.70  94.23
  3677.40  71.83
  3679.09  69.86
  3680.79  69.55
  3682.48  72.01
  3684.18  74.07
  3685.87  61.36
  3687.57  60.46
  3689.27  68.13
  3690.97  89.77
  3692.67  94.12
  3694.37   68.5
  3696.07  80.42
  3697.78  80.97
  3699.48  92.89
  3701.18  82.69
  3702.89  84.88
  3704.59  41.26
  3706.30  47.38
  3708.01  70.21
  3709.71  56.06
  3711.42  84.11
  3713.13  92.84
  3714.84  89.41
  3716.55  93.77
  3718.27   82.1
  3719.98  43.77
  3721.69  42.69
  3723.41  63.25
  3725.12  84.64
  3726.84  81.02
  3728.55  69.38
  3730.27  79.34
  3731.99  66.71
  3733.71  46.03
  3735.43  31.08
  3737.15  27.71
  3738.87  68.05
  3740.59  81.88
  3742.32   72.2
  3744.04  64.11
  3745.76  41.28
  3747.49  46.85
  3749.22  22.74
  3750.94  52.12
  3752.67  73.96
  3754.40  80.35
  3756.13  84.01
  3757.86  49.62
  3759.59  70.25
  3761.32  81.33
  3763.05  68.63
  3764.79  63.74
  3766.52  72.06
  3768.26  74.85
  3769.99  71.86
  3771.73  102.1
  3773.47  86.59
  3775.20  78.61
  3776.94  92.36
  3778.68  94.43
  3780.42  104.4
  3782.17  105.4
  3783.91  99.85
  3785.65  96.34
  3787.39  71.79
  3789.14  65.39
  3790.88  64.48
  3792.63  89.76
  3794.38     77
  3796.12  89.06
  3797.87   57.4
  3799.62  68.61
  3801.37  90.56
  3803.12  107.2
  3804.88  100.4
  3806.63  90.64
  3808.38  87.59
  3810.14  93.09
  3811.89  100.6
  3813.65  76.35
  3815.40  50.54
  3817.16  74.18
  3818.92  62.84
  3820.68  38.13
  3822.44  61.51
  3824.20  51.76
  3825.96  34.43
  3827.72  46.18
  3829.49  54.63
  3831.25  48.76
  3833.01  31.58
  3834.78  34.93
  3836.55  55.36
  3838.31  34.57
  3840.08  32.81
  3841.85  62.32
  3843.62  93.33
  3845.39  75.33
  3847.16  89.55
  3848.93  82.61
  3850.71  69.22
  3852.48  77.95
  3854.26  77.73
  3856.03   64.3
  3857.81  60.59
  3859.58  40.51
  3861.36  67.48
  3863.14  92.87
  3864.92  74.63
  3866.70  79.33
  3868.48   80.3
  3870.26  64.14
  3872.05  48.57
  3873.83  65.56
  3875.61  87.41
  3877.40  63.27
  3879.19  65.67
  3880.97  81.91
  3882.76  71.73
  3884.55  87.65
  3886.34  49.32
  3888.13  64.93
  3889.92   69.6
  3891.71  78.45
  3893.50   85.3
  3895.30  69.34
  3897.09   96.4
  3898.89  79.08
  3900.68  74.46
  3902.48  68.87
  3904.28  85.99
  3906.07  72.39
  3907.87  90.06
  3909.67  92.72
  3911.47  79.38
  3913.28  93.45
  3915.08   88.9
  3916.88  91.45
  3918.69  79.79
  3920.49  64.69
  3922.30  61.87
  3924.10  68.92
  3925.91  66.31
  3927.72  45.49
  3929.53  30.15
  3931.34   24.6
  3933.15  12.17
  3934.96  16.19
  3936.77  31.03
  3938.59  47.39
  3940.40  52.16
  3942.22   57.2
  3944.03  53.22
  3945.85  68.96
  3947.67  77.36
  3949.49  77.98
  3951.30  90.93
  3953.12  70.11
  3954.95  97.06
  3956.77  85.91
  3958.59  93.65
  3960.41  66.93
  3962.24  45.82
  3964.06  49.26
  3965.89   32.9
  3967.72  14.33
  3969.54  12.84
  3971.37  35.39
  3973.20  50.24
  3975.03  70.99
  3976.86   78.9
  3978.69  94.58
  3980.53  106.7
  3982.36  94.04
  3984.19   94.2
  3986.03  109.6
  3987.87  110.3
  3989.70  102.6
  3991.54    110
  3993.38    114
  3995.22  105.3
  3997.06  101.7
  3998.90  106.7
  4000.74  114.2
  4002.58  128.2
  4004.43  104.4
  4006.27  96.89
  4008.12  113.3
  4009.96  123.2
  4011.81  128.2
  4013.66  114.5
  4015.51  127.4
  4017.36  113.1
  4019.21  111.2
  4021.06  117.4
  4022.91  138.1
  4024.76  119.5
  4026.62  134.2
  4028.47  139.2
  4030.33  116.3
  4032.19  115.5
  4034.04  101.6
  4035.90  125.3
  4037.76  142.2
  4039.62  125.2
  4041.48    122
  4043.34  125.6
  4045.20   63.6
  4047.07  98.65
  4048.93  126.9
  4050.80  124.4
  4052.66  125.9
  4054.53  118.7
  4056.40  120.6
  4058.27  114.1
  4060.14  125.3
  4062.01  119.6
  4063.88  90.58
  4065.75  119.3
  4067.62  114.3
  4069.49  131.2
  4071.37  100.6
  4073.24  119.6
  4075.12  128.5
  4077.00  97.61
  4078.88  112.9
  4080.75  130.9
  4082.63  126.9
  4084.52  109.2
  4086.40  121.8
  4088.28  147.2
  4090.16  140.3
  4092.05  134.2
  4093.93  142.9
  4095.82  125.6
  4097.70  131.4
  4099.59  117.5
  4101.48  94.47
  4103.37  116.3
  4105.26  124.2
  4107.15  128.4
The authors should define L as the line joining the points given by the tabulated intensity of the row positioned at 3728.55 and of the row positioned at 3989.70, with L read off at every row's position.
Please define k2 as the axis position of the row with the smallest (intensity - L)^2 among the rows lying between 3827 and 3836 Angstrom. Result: 3829.49 Angstrom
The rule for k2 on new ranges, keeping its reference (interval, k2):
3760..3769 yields 3768.26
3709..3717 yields 3709.71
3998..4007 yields 4004.43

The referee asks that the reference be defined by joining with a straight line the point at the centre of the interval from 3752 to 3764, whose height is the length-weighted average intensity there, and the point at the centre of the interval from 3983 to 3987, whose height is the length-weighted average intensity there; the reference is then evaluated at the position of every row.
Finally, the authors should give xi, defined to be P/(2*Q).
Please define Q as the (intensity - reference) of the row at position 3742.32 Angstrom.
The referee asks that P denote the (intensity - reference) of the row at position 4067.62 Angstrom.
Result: 0.72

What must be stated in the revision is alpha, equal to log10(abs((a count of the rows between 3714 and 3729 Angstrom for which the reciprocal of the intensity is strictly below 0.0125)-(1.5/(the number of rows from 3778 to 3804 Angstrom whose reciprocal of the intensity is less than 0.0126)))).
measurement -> 0.68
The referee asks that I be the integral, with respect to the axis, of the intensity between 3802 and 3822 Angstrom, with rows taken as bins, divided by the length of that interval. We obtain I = 80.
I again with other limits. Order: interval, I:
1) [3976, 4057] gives 114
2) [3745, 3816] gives 78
